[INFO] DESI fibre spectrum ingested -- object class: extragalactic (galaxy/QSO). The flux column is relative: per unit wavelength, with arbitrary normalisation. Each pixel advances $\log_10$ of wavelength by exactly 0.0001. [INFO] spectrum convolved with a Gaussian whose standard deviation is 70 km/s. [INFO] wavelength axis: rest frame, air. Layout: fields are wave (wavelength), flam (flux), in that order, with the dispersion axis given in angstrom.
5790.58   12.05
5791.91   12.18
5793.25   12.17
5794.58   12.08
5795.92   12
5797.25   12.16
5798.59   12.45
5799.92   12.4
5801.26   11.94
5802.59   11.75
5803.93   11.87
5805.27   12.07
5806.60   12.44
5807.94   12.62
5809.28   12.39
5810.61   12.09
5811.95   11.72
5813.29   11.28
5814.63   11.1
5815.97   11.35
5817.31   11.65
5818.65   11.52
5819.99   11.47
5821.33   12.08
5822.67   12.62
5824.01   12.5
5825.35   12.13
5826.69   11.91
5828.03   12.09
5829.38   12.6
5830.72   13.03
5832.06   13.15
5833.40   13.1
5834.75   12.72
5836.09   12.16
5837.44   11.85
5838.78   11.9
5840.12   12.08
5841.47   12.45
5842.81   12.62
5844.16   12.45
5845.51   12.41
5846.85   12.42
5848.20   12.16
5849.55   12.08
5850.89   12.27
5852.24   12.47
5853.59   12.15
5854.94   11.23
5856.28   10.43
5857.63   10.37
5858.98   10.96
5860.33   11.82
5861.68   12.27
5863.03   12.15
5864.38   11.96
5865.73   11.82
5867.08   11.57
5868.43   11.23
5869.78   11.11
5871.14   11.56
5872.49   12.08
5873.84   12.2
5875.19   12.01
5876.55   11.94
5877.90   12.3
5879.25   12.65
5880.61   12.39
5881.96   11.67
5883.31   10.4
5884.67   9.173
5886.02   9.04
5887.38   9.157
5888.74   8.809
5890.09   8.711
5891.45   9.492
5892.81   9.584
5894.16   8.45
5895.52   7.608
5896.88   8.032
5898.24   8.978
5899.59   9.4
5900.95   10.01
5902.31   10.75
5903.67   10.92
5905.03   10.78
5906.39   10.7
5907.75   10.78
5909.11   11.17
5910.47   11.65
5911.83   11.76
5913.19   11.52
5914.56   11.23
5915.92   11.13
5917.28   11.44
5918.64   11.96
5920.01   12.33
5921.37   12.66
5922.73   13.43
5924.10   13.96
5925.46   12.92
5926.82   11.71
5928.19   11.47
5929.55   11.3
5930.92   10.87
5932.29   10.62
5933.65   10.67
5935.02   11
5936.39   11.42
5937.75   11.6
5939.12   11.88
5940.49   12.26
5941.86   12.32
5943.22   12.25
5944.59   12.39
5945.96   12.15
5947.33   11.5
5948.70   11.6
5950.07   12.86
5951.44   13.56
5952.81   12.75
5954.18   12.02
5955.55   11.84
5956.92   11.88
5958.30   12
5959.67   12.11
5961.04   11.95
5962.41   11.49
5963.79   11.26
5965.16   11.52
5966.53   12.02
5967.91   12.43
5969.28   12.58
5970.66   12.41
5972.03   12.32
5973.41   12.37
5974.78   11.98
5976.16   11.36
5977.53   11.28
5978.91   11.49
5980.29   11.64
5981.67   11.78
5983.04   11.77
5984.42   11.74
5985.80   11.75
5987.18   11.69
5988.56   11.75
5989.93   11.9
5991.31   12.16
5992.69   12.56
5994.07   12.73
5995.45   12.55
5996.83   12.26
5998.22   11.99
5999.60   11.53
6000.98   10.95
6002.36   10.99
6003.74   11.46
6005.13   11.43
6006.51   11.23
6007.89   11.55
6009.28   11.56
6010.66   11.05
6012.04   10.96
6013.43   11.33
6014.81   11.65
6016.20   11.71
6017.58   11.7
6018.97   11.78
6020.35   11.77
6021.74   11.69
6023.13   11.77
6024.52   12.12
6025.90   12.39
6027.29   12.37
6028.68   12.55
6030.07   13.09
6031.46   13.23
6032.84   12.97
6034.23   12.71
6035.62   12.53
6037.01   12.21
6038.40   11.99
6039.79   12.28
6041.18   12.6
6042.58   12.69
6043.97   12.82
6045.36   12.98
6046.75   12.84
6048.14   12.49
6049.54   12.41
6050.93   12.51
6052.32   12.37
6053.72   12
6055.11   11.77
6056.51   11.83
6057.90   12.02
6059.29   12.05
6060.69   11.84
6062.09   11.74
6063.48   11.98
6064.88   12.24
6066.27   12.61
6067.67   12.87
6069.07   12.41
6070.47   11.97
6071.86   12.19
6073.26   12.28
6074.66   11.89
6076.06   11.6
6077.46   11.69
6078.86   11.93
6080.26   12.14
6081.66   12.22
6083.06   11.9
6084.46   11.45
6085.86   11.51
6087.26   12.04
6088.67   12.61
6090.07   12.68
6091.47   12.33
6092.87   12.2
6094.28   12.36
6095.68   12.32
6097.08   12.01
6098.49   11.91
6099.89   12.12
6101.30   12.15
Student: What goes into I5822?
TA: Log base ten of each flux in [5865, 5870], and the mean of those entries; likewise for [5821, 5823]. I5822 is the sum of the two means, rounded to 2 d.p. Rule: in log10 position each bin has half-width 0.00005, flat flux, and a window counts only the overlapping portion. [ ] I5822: 2.15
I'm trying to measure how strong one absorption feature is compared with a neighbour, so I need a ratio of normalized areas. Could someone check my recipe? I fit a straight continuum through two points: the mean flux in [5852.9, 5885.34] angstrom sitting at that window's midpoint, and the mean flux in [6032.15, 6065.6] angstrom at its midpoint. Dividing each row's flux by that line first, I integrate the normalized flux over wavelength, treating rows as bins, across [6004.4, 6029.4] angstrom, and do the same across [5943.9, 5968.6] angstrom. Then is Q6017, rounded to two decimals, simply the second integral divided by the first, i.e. 1.04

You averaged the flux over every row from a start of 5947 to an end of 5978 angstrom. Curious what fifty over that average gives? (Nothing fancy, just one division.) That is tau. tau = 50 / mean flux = 4.15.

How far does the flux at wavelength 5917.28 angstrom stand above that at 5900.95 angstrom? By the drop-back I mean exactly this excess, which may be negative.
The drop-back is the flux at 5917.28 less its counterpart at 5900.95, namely 1.4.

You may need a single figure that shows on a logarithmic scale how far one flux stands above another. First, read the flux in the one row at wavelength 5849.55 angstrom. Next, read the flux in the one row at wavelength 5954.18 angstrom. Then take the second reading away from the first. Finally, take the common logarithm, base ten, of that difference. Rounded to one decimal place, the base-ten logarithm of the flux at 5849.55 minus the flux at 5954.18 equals -1.2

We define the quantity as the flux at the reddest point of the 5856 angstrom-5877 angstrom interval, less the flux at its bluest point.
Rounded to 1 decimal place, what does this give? 1.5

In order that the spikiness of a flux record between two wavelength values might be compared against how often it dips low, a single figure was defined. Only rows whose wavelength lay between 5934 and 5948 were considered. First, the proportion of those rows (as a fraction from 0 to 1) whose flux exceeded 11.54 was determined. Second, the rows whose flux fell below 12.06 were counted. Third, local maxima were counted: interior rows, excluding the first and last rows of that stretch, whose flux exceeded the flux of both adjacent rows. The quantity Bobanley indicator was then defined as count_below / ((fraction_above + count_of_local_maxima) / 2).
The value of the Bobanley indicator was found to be 3.7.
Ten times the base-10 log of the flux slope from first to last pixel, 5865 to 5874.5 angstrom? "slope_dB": -13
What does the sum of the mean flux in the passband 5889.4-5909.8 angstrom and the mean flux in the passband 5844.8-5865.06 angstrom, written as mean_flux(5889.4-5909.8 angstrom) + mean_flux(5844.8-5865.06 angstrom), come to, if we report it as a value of 21.5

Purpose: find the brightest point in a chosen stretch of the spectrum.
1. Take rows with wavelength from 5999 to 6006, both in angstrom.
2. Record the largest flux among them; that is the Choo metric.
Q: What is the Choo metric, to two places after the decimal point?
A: 11.53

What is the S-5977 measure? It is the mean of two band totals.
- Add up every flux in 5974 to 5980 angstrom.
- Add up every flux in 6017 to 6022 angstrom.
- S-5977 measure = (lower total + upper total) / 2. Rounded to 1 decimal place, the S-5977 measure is 46.5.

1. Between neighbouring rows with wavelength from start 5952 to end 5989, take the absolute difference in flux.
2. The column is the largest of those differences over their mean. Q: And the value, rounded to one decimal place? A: 3.5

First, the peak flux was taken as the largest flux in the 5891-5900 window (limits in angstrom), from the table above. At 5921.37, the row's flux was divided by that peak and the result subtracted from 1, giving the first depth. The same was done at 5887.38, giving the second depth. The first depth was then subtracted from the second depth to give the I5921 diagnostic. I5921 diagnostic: 0.37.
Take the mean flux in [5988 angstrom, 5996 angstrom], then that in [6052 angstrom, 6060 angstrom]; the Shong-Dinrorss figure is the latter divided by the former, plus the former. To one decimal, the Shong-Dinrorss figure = 13.3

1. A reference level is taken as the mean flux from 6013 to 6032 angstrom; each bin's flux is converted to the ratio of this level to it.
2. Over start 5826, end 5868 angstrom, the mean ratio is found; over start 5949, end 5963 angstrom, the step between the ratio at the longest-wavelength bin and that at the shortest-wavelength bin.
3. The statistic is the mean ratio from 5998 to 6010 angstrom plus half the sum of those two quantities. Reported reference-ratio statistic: 1.62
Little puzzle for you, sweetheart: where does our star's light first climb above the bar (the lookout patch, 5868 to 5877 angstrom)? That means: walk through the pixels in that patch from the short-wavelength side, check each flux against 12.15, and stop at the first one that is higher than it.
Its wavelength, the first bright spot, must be 5873.84 angstrom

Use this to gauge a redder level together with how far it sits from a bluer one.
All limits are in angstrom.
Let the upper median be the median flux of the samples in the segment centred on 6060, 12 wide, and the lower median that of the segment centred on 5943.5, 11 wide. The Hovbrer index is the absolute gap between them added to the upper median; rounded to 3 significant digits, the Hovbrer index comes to 12.2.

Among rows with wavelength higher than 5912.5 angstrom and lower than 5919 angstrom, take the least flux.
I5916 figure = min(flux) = 11.13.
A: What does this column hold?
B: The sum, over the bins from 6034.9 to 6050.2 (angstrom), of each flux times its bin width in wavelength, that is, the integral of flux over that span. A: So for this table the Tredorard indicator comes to 192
